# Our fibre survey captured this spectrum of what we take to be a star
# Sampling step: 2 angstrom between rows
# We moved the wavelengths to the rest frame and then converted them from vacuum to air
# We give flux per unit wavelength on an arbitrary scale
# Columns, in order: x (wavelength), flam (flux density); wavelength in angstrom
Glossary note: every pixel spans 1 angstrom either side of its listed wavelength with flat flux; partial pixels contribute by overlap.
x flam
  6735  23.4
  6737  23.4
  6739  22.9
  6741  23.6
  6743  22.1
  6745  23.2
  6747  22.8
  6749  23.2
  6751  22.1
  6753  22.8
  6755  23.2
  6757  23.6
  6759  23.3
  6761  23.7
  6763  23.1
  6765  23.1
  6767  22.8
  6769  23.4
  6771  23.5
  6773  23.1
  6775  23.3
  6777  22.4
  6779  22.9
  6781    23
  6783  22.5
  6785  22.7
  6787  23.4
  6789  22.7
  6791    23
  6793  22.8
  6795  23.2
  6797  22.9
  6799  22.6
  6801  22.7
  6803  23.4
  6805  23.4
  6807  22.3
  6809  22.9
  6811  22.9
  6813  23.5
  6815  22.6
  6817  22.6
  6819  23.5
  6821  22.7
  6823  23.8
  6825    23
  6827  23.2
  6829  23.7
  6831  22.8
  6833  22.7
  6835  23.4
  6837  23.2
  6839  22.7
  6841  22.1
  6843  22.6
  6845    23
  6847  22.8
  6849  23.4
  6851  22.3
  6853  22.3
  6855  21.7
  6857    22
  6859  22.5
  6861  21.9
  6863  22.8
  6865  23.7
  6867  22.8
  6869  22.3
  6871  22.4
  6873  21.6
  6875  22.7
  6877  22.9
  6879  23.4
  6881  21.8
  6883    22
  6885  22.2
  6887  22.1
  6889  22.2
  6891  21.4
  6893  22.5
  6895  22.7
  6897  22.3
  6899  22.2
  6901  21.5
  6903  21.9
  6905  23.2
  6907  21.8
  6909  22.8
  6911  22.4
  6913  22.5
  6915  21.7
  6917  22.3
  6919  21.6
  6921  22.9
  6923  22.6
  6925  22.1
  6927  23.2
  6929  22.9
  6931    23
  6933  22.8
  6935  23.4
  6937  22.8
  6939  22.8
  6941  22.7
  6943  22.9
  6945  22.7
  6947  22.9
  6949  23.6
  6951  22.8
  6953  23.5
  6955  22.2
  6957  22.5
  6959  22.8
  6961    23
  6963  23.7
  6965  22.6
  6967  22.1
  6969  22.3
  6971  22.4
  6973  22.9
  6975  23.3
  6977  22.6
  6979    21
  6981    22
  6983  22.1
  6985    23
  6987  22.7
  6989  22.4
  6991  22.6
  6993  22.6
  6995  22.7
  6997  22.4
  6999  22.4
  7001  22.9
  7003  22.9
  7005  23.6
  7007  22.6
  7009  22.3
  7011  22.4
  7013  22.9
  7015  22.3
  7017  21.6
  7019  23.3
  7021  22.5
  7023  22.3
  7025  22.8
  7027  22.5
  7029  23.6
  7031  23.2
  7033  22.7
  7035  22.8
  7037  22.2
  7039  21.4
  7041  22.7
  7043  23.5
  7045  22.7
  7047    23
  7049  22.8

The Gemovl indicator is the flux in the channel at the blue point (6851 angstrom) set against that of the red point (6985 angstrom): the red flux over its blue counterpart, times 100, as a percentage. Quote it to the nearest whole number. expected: 103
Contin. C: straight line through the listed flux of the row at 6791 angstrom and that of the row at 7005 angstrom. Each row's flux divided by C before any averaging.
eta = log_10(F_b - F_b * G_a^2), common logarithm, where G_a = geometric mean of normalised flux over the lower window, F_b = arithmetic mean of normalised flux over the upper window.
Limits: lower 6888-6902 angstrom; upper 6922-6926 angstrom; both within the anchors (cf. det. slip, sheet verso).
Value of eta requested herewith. -1.02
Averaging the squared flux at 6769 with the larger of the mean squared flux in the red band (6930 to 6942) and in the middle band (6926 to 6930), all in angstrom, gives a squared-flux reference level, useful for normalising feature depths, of 539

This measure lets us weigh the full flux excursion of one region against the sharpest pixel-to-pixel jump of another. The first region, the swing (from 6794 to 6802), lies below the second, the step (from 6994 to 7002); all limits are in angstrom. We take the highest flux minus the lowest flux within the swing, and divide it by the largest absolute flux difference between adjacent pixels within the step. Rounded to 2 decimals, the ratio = 1.20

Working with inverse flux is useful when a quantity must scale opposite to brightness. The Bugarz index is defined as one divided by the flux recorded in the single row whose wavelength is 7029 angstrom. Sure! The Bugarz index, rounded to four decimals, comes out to 0.0424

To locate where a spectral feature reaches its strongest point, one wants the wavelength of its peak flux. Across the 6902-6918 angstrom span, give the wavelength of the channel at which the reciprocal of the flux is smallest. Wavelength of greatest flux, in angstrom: 6905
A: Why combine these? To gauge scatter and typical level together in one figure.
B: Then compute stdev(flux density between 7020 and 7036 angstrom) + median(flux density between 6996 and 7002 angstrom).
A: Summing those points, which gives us 22.8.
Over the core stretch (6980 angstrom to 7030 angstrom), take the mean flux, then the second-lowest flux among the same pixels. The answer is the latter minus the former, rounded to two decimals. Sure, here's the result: -0.62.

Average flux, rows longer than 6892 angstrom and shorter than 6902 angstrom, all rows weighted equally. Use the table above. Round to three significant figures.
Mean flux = 22.2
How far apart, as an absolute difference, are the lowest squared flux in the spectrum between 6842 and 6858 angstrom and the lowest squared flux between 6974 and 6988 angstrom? 30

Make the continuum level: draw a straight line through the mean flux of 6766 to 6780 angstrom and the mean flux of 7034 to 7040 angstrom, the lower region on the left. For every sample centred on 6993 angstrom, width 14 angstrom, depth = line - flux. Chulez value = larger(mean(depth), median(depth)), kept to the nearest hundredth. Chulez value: -0.26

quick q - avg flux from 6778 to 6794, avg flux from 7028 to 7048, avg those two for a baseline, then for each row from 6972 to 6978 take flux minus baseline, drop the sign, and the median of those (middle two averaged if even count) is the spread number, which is 0.23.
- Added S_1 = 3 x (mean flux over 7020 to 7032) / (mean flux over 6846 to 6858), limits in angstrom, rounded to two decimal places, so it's 3.05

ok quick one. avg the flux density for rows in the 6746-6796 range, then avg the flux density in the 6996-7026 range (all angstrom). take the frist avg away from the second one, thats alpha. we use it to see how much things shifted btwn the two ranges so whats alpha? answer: -0.4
